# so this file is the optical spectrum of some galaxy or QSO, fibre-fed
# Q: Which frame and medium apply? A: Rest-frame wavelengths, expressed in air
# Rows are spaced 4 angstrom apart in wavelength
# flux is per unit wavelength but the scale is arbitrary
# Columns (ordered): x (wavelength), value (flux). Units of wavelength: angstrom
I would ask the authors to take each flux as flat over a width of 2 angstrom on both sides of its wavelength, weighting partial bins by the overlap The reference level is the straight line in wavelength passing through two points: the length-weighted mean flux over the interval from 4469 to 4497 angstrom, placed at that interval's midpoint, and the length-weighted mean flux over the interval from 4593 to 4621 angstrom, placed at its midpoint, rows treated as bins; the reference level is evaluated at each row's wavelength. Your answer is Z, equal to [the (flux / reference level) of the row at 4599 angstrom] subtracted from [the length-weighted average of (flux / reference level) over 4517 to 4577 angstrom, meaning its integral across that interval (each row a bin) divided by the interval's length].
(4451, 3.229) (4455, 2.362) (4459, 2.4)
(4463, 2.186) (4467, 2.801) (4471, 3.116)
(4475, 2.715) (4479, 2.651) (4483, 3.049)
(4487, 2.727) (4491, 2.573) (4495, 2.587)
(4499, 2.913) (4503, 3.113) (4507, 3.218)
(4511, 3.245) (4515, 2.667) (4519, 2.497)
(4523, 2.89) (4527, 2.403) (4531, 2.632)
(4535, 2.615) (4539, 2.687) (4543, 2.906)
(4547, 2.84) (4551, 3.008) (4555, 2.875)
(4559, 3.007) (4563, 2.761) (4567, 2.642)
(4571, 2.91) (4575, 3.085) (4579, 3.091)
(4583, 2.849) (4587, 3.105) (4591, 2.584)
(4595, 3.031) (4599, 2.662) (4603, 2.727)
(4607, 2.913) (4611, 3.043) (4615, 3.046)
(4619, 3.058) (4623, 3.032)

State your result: 0.06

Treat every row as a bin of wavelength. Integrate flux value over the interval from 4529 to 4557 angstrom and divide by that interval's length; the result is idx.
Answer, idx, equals 2.79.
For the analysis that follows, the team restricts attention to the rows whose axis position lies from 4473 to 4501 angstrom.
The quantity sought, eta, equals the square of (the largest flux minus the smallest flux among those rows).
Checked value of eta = 0.23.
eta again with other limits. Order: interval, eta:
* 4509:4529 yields 0.71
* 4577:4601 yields 0.27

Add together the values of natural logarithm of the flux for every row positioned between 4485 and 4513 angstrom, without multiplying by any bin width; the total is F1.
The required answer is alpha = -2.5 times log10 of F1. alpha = -2.18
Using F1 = 7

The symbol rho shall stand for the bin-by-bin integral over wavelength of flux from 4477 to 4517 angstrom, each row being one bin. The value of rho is 115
